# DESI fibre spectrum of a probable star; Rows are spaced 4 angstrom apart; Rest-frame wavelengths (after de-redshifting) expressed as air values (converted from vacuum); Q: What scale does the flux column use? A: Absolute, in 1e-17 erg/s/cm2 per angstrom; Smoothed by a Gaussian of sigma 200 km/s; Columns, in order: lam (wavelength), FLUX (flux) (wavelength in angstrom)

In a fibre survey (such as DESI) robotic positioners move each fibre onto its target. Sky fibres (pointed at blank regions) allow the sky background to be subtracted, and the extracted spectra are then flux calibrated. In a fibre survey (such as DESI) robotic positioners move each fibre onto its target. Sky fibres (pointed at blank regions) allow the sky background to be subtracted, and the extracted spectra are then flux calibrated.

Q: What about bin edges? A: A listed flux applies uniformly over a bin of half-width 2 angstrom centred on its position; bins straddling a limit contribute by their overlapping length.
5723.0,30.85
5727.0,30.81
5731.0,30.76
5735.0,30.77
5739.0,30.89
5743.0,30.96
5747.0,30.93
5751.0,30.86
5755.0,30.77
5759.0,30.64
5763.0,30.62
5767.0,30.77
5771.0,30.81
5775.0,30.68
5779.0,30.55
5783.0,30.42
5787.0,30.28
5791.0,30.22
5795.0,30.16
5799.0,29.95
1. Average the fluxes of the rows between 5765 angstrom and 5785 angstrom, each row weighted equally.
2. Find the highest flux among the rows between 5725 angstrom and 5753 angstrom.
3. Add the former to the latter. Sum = 61.6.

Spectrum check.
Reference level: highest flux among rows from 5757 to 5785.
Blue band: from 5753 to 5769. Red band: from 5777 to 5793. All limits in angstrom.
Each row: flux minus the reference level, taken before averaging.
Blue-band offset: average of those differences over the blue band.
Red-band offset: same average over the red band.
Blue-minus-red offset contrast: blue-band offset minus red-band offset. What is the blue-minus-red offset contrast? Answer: 0.33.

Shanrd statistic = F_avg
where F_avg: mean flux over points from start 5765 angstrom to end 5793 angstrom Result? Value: 30.5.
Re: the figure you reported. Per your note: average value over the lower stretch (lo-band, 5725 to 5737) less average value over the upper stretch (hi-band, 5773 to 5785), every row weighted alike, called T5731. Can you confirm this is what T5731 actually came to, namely 0.23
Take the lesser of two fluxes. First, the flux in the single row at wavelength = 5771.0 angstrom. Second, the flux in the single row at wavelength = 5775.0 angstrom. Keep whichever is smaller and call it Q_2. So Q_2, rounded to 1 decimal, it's 30.7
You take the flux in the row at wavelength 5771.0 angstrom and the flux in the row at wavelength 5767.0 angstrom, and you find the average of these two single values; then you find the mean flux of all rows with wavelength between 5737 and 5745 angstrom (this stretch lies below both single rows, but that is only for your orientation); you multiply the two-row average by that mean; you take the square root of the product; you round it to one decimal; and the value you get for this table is 30.9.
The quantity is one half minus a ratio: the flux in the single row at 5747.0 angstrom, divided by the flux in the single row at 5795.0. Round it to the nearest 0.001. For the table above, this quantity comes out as -0.526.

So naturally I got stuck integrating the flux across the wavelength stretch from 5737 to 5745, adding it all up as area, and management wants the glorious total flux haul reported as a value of 247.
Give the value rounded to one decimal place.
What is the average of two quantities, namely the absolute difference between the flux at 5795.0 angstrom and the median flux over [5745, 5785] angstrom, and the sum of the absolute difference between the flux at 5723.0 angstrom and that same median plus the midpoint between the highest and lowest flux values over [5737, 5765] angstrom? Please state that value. 15.7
